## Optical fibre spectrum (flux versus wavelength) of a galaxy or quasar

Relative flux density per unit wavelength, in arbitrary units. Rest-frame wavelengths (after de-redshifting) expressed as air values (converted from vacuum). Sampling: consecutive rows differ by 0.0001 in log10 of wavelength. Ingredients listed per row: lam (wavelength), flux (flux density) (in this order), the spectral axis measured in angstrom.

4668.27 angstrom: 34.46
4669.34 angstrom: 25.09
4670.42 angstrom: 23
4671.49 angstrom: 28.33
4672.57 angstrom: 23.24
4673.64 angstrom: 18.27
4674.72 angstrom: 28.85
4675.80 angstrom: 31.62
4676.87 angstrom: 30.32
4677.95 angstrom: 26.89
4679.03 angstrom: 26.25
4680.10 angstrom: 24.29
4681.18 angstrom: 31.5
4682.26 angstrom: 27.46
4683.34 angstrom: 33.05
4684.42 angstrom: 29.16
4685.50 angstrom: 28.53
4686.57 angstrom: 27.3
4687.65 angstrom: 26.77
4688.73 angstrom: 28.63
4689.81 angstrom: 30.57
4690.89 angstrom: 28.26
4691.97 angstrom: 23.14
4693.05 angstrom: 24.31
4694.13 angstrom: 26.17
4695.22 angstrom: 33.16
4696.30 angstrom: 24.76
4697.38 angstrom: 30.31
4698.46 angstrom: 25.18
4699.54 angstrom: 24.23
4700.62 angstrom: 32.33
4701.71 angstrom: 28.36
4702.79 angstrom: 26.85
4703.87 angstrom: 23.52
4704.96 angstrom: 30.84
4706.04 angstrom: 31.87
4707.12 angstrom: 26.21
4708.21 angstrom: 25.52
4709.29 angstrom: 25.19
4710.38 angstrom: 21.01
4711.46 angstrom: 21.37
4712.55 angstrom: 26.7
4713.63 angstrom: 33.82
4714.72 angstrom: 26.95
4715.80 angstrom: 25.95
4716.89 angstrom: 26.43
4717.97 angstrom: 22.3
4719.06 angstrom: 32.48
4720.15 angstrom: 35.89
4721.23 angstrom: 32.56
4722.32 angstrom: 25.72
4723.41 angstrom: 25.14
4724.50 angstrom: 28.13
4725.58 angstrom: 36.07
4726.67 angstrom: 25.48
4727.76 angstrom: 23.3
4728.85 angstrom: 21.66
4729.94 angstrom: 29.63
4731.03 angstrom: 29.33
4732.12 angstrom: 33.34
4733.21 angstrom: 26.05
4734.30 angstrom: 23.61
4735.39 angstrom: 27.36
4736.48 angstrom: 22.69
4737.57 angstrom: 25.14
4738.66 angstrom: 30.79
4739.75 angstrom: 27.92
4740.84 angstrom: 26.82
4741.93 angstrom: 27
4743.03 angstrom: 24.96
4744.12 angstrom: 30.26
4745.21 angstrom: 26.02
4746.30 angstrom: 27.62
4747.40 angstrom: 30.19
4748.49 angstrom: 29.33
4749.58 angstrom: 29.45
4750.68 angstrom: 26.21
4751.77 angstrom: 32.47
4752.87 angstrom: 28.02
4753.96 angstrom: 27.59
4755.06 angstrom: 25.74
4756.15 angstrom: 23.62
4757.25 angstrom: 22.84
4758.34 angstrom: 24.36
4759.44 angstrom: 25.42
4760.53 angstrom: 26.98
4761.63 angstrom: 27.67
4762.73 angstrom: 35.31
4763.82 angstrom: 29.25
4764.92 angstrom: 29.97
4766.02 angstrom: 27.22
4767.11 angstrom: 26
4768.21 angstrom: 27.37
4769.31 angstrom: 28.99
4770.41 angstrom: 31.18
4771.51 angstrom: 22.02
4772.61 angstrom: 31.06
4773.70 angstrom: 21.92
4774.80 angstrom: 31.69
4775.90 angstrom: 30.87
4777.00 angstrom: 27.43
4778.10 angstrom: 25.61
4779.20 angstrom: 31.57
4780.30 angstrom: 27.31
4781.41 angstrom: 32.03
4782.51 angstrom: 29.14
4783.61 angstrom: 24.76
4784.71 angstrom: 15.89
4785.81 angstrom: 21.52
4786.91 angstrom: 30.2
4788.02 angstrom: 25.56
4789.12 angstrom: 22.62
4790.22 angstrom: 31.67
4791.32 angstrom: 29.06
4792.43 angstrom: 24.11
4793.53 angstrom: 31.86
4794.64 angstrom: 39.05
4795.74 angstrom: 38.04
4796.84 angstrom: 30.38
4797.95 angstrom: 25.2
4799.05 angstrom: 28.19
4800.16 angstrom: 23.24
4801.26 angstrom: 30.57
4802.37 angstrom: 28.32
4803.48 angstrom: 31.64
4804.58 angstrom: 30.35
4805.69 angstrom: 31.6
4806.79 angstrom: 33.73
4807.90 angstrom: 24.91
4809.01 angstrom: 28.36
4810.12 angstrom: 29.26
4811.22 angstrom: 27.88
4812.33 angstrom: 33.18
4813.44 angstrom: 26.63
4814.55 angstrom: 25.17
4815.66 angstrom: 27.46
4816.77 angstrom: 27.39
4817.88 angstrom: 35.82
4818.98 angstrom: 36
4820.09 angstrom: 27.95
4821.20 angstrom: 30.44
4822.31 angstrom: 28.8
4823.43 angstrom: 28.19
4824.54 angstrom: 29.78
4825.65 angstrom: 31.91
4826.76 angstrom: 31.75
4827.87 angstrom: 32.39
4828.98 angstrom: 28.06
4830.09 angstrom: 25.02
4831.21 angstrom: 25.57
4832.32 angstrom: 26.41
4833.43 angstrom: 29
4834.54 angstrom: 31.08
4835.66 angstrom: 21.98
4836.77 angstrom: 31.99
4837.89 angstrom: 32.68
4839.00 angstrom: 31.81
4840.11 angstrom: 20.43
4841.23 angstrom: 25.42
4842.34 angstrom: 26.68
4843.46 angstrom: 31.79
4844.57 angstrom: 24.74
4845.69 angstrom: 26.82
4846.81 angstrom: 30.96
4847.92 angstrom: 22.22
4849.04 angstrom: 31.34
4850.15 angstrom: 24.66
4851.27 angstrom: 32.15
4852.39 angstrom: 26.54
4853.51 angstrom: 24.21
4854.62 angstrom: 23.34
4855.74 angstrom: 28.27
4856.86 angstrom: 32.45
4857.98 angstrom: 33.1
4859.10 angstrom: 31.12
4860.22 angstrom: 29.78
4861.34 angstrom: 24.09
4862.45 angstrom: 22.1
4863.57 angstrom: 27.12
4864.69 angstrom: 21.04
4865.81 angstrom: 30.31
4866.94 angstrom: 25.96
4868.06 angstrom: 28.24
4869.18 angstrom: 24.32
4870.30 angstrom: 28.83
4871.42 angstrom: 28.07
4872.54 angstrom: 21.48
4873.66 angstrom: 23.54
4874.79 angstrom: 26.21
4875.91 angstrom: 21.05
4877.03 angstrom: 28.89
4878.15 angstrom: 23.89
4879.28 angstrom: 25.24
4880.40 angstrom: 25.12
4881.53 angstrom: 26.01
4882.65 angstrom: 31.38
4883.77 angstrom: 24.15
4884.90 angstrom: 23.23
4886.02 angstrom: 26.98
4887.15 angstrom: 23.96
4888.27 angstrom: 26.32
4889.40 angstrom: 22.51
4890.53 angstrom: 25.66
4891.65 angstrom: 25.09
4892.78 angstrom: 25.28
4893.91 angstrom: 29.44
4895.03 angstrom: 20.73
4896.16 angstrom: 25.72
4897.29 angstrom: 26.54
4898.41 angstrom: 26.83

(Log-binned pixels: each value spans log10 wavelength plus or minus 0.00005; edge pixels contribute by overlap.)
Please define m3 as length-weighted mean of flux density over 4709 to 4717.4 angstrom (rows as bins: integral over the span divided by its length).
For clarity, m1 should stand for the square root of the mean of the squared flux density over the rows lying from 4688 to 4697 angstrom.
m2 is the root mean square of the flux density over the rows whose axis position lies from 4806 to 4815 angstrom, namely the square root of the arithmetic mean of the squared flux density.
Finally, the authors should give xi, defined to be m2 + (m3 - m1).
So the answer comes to 27.2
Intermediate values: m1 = 27.6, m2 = 28.8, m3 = 25.9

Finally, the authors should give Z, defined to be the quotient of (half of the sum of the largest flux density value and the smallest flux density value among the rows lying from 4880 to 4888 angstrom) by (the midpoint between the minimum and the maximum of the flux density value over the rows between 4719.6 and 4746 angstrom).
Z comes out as 0.95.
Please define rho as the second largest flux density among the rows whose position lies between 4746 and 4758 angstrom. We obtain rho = 30.19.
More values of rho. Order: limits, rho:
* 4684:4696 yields 30.57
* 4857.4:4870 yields 31.12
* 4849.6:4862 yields 32.45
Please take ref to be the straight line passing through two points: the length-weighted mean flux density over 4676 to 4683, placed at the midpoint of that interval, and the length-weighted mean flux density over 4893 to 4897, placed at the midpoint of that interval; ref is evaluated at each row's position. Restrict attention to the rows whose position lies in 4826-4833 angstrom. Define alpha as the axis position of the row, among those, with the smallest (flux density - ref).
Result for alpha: 4830.09 angstrom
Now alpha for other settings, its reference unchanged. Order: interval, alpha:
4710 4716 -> 4710.38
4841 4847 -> 4844.57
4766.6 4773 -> 4771.51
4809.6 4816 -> 4814.55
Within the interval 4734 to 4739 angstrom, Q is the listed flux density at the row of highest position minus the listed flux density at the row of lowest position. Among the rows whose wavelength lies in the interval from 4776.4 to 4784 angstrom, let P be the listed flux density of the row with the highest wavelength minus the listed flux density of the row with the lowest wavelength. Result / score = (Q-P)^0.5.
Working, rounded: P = -3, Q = 7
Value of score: 3.1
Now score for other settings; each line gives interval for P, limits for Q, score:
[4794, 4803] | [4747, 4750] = 3.2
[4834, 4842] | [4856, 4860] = 2.1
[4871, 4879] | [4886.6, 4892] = 2.3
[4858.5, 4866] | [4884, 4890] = 0.3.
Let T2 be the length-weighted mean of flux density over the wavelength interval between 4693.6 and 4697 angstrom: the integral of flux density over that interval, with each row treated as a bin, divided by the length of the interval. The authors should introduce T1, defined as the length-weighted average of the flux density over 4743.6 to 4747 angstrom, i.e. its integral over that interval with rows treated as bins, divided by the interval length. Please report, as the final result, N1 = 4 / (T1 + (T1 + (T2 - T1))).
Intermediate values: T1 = 28.0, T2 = 28.1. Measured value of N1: 0.071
